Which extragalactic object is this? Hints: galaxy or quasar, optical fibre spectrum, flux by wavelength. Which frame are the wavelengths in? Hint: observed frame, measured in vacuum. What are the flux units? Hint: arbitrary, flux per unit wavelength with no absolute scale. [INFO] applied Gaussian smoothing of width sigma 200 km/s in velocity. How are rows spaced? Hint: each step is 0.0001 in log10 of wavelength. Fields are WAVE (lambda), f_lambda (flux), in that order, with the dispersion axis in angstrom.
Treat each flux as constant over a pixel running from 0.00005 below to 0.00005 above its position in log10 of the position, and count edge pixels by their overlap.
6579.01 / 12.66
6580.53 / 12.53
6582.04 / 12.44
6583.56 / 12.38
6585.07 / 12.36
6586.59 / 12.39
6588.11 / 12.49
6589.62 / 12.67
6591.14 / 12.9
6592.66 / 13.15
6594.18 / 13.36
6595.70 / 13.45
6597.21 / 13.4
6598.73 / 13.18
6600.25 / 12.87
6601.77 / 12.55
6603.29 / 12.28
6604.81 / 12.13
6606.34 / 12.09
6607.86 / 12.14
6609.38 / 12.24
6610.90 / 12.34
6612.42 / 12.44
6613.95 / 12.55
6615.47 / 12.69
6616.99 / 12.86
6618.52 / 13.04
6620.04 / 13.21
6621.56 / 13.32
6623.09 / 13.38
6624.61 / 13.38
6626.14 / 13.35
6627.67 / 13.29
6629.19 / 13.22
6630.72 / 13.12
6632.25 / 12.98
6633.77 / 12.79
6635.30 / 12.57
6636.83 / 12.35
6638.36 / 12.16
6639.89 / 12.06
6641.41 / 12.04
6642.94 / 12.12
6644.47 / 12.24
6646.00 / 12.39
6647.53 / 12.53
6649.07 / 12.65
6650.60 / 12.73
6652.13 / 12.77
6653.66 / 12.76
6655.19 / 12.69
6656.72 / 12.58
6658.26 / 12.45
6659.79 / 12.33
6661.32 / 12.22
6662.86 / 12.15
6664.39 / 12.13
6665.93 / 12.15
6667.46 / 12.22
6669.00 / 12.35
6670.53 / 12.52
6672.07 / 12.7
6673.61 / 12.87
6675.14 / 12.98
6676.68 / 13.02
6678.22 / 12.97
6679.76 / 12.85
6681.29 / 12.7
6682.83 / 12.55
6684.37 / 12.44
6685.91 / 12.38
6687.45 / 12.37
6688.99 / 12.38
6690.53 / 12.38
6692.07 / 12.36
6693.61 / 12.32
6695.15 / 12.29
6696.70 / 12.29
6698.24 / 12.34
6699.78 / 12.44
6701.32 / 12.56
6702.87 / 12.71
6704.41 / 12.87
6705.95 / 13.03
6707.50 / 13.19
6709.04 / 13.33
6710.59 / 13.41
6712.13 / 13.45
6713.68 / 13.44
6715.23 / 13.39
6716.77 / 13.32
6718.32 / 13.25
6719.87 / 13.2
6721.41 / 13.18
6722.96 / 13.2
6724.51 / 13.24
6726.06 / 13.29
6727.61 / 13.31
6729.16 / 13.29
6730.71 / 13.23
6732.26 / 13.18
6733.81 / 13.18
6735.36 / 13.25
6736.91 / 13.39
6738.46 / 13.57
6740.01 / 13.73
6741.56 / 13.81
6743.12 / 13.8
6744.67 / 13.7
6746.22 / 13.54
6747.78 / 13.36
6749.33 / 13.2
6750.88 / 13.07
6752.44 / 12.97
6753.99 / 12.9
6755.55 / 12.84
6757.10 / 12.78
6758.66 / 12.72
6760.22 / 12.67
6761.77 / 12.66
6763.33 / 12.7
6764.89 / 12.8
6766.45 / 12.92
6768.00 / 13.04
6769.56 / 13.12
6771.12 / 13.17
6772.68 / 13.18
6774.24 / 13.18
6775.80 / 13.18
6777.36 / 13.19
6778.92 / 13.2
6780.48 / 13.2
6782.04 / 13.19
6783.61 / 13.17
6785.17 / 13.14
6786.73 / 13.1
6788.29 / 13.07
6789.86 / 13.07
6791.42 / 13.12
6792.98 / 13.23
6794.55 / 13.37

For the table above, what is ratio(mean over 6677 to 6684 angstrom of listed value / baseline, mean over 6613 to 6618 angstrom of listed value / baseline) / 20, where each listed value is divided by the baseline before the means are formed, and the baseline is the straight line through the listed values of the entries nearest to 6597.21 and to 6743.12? 0.0496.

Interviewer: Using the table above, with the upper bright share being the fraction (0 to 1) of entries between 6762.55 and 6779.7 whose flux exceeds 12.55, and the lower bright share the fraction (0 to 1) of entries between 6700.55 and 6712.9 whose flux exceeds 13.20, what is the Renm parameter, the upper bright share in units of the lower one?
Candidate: 2.7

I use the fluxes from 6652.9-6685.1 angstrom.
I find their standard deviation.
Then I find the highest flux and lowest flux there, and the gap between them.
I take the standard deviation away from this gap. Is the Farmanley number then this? 0.6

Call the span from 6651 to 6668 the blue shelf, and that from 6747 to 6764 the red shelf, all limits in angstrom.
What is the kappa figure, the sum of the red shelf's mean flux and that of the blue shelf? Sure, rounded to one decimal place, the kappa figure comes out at 25.3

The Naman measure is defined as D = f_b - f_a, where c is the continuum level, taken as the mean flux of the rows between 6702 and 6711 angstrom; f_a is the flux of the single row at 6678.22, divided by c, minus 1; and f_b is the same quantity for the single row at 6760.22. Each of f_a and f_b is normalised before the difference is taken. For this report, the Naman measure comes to -0.023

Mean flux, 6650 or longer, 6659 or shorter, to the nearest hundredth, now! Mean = 12.66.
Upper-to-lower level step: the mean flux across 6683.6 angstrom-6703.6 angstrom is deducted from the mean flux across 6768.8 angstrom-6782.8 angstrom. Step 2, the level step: 0.8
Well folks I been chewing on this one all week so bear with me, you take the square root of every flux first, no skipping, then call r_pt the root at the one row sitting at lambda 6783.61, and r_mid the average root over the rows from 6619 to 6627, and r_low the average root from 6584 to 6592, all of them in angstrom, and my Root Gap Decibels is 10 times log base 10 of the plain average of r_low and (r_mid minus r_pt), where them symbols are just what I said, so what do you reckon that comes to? 2.51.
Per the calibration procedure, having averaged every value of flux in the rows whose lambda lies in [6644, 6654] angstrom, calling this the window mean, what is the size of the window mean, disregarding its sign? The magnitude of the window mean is 12.6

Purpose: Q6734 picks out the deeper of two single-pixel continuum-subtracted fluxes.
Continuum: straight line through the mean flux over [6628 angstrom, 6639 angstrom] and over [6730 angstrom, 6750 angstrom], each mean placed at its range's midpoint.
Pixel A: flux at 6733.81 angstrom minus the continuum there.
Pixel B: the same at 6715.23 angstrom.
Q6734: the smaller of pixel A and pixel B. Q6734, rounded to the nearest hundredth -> -0.24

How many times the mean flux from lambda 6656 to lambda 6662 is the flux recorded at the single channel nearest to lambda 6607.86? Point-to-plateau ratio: 0.979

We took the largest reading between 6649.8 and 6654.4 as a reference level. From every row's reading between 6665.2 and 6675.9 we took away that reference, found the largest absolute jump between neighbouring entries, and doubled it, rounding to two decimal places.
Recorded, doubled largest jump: 0.36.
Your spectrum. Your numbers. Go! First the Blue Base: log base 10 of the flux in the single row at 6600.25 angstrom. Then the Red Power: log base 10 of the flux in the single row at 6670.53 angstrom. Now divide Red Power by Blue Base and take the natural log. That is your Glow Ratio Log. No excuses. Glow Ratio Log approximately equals -0.011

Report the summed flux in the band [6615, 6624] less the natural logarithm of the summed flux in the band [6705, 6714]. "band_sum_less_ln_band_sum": 74.1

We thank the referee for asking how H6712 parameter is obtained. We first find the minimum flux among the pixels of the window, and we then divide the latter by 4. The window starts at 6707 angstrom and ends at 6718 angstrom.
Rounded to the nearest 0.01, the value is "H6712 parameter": 3.30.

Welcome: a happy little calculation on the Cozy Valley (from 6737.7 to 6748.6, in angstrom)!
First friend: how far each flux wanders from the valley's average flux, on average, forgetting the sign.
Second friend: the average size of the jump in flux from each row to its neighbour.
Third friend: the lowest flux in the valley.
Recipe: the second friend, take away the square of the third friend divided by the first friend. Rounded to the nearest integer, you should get -1350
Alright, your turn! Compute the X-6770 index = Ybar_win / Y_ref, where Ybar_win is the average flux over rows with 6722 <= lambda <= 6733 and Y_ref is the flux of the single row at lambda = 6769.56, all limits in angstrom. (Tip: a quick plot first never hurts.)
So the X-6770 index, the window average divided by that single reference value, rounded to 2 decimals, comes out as 1.01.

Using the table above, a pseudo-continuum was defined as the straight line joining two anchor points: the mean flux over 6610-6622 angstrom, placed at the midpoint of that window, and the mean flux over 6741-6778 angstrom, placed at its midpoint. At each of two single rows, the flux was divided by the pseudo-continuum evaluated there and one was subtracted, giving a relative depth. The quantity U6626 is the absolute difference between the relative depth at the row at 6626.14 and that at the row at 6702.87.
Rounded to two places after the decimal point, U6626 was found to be 0.06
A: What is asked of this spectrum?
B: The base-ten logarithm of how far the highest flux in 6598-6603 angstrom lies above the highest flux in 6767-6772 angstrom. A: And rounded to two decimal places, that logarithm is -2.00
